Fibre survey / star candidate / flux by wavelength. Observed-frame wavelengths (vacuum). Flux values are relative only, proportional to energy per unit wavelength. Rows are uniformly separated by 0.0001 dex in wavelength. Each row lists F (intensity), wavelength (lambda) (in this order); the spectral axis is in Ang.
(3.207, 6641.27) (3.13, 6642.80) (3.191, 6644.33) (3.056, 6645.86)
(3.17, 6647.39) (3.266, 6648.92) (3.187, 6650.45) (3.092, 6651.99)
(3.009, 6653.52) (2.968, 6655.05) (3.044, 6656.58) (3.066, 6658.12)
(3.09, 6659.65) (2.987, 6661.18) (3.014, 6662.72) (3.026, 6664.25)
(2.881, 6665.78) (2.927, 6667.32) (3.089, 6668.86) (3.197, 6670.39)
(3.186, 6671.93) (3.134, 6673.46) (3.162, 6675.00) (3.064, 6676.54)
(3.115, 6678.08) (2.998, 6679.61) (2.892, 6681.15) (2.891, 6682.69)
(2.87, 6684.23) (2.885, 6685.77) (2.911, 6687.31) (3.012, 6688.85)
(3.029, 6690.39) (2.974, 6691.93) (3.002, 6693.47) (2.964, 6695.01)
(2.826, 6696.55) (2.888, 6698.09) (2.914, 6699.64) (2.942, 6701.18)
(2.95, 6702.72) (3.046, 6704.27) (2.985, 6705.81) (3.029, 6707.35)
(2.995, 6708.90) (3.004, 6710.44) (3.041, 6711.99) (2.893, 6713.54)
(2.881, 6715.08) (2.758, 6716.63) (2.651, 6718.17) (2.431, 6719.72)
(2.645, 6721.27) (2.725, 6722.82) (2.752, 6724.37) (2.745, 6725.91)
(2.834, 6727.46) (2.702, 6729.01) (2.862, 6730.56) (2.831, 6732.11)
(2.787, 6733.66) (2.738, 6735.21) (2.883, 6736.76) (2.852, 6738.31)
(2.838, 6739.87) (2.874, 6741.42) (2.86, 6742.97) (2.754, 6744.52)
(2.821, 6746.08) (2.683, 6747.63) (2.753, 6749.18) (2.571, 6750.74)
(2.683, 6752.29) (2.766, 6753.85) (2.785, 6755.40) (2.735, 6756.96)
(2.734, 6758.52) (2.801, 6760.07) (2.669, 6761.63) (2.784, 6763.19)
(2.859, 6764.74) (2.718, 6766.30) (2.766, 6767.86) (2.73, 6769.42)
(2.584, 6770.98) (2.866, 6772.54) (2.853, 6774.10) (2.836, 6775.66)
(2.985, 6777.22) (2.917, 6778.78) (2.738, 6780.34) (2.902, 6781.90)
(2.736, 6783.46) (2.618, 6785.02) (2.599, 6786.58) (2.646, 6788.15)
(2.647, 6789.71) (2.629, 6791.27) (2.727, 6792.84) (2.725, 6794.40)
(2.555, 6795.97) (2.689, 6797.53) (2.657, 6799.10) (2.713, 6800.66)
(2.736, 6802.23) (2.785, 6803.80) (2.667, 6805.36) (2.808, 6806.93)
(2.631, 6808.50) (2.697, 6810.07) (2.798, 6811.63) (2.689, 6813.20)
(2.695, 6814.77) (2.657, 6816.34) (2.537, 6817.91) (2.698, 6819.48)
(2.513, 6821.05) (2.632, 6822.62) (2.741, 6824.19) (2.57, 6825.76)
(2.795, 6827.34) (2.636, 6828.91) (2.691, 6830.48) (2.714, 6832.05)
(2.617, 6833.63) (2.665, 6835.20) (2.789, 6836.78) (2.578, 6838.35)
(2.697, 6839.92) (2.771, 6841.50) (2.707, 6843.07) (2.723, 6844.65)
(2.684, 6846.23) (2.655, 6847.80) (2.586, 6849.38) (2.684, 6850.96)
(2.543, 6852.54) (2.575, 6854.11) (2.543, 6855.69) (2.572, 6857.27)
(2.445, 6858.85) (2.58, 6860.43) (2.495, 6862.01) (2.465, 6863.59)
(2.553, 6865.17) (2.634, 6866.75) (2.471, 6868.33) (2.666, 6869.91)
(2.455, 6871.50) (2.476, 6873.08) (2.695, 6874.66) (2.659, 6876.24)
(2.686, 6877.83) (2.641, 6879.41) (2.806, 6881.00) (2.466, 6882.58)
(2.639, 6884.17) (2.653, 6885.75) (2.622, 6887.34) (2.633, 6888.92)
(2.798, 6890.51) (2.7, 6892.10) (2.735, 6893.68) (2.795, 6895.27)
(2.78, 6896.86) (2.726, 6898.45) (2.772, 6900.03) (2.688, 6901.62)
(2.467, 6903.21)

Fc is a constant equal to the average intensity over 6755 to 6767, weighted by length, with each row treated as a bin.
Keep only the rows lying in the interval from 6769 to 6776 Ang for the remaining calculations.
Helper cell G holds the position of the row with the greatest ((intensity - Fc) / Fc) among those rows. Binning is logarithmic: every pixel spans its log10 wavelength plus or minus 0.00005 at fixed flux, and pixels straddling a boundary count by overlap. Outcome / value 6772.54 Ang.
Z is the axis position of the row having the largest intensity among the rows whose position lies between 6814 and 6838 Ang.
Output 6827.34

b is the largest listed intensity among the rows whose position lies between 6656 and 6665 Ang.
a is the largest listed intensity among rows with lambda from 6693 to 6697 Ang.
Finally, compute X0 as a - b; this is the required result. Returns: -0.09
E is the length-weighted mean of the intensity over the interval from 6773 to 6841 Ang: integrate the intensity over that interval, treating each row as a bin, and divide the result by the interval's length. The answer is 2.70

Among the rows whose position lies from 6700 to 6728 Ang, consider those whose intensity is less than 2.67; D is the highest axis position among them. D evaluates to 6721.27 Ang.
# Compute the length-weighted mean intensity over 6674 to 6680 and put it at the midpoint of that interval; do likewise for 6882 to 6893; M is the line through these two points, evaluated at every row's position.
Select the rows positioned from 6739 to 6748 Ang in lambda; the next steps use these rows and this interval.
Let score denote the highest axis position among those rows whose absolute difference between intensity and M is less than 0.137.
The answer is 6746.08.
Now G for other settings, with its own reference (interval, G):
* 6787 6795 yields 6792.84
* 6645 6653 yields 6648.92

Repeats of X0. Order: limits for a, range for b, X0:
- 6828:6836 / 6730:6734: -0.15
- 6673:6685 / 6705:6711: 0.13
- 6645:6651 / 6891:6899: 0.47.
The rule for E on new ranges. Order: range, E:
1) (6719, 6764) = 2.76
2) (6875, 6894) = 2.67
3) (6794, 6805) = 2.69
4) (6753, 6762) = 2.75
